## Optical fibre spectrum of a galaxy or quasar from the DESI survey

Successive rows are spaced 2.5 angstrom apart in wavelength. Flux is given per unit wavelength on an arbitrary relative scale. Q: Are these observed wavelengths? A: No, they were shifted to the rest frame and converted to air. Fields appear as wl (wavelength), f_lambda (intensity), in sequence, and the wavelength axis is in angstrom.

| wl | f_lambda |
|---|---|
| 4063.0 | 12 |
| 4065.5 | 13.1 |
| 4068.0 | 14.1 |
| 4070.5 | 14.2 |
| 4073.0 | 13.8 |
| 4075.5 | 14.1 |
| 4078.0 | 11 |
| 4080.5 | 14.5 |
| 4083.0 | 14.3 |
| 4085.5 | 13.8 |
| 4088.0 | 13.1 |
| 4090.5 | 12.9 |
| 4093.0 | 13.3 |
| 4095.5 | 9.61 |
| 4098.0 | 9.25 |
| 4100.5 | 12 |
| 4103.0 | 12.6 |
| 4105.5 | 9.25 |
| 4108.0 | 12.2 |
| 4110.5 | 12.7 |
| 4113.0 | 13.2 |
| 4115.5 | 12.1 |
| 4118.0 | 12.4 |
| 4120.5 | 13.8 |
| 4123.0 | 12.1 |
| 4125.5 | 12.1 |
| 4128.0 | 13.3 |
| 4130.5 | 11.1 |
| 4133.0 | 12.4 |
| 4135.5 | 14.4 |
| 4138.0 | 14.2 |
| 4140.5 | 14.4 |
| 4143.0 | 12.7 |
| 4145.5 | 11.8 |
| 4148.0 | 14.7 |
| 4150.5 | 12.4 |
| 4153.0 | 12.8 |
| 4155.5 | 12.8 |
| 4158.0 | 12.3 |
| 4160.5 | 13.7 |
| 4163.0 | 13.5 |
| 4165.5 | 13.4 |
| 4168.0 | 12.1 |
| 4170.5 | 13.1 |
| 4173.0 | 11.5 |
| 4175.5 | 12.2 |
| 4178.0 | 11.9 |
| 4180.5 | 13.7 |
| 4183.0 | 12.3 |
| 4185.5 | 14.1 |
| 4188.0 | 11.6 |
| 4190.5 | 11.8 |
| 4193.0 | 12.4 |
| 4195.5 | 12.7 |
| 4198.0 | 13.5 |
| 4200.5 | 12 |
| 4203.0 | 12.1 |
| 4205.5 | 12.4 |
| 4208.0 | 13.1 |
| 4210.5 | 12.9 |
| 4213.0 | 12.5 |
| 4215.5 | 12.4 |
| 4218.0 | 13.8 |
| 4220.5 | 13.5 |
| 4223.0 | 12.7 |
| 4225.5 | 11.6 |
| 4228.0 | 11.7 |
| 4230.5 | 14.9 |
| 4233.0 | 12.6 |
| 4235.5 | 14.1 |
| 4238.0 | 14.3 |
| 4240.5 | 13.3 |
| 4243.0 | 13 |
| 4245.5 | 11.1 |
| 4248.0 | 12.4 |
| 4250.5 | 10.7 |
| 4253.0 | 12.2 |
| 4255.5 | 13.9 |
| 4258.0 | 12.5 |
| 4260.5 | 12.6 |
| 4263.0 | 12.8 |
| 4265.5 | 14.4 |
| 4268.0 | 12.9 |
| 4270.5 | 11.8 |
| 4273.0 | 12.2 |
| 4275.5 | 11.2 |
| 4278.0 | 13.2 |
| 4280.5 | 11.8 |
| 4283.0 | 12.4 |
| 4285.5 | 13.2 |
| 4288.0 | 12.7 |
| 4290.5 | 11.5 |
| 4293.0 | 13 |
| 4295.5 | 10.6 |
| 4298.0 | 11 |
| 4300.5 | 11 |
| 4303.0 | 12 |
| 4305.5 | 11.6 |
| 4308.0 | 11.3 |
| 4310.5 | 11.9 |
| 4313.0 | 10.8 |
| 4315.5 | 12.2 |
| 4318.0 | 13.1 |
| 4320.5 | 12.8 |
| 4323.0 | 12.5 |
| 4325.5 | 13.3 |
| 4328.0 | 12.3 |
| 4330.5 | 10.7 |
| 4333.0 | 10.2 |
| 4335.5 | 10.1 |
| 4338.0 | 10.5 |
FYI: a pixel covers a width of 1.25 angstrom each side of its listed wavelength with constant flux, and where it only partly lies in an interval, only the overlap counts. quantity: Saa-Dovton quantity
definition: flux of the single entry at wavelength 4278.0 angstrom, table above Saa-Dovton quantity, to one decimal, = 13.2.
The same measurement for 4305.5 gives 11.6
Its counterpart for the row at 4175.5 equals 12.2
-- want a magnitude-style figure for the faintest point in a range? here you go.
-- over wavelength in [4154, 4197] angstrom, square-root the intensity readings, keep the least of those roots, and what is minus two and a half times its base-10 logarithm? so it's -1.33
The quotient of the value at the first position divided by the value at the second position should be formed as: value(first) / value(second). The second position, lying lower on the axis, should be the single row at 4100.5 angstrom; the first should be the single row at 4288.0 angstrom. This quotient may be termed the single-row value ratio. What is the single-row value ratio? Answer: 1.06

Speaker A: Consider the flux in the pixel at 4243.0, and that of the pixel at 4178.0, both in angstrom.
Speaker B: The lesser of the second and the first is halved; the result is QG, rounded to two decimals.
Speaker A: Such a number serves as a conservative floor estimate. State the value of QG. 5.95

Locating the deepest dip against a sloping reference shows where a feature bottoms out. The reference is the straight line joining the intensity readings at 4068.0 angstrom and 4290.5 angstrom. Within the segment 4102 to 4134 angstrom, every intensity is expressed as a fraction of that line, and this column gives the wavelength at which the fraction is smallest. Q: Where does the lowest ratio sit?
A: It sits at 4105.5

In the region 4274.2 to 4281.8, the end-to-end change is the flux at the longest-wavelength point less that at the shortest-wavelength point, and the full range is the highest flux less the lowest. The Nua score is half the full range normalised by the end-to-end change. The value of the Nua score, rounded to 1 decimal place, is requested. 1.7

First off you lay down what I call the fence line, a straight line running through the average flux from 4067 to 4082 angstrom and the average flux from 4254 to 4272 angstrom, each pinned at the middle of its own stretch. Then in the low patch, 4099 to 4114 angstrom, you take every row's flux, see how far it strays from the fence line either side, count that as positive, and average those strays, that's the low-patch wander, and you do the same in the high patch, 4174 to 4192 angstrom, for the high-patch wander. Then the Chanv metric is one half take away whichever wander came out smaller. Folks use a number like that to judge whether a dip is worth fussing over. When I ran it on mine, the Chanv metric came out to -0.61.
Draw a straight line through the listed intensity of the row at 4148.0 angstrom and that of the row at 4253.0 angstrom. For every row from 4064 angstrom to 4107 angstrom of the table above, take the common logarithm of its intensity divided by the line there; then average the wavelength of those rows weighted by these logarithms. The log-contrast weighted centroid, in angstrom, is 4089.1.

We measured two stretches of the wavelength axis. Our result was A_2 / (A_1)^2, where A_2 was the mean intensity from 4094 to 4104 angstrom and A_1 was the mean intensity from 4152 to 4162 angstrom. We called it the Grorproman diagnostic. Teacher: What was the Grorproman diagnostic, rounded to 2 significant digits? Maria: 0.065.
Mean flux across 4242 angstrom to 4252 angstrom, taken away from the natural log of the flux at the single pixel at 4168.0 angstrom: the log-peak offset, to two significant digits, -9.3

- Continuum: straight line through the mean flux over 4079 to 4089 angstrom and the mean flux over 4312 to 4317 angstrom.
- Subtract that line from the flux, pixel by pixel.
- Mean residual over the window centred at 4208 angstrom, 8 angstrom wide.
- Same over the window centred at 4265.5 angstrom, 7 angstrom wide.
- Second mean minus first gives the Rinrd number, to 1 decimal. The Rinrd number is 1.2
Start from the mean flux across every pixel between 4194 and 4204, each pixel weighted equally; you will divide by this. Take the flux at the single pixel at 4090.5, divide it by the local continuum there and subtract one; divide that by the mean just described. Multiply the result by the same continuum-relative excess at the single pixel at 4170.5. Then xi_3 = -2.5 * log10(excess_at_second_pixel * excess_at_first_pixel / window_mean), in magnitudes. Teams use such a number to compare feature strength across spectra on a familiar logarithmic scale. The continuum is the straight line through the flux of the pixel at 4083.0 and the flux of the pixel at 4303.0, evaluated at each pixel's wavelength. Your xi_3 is 10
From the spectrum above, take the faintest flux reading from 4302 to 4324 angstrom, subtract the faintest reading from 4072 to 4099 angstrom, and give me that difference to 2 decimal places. 1.55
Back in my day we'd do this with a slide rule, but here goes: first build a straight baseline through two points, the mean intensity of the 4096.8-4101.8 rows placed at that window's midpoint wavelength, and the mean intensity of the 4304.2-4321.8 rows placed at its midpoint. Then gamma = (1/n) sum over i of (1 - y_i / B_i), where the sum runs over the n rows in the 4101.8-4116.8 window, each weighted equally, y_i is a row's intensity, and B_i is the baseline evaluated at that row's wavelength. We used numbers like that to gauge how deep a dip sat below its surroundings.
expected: -0.12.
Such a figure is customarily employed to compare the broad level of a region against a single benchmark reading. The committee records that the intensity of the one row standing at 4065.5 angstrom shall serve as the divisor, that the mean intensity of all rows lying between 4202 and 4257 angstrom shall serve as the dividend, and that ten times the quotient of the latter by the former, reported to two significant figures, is 9.8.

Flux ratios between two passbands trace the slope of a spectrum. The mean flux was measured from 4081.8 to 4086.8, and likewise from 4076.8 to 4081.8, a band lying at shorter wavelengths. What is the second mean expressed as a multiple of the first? 0.91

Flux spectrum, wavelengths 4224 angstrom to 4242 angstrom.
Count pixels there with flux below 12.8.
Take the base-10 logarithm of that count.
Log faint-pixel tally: 0.48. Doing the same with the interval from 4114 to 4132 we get 0.70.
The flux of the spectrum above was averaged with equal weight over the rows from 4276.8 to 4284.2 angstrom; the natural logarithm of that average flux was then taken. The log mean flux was 2.52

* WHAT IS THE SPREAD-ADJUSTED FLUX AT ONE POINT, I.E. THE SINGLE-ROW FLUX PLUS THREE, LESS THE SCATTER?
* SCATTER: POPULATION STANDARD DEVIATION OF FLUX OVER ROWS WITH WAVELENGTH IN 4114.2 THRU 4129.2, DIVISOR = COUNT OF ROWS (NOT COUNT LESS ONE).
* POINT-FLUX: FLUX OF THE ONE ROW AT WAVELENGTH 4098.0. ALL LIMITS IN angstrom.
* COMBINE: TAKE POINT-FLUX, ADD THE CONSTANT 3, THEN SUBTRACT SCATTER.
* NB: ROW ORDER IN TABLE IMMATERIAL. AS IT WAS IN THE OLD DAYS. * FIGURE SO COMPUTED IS 11.6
